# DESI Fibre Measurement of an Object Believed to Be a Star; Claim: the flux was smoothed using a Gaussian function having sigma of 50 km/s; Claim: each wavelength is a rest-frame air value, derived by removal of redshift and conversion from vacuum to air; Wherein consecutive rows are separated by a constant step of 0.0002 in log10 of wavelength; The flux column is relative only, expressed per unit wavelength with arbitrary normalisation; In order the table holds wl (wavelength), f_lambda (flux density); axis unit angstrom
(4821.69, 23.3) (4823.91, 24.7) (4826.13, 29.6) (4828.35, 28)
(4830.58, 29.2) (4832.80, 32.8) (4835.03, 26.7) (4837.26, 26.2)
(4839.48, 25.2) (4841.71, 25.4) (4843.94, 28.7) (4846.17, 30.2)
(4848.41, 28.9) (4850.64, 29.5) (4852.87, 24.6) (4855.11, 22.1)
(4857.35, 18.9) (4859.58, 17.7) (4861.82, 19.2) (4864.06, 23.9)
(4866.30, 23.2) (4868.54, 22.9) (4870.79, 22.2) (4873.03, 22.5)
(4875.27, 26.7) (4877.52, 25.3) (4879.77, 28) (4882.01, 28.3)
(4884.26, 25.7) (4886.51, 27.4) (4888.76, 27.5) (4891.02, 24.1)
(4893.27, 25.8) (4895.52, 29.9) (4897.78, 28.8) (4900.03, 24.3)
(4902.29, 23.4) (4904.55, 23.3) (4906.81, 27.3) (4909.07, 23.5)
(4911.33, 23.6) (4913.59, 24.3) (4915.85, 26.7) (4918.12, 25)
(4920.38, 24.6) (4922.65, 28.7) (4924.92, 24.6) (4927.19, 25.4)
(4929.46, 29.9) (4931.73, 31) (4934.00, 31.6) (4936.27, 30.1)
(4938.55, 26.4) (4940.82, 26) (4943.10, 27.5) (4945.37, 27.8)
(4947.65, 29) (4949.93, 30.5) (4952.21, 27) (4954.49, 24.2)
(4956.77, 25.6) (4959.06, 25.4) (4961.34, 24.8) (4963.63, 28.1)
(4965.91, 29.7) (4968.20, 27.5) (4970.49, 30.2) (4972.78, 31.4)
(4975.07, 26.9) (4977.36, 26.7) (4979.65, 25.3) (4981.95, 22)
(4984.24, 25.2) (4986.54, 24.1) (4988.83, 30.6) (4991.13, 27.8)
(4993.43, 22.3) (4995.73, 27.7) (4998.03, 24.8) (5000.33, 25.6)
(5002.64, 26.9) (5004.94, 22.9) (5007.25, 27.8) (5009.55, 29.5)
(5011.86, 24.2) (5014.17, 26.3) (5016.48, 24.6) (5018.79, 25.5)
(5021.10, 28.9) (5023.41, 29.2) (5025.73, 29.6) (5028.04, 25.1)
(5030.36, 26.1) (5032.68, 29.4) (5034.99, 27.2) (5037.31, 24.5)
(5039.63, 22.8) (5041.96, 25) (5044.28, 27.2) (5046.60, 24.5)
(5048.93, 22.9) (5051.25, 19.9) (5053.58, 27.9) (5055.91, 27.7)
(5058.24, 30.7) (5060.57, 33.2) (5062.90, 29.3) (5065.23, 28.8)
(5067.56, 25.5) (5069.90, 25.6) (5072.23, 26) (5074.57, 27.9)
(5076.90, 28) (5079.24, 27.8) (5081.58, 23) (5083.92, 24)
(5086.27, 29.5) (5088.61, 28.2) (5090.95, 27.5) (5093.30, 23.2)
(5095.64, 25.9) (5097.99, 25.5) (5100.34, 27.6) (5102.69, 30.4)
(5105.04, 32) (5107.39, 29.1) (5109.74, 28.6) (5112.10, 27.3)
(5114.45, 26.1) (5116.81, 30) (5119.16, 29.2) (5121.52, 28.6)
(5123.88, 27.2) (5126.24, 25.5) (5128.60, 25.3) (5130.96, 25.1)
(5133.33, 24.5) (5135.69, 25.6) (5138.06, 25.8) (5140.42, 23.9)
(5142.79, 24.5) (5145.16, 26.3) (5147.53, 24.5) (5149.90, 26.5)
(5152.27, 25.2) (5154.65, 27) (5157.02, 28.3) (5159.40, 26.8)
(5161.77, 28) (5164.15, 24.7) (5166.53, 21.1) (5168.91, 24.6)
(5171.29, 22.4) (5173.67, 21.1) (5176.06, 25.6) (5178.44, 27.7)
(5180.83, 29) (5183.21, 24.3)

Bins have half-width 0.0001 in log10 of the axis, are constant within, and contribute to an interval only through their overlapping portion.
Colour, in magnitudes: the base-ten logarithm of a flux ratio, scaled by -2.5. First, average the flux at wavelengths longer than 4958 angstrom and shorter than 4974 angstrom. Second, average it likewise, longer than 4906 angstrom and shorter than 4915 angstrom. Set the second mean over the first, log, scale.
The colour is 0.14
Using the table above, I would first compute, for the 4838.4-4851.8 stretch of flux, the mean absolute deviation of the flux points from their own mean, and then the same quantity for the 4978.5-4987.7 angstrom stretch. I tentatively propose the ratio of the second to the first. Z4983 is 0.61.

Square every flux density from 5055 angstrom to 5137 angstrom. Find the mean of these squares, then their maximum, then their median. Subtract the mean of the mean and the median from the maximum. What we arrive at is 343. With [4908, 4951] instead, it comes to 270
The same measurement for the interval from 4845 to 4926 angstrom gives 291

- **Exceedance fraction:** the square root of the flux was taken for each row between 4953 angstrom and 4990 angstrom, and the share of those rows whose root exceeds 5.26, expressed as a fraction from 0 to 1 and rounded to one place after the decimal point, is 0.3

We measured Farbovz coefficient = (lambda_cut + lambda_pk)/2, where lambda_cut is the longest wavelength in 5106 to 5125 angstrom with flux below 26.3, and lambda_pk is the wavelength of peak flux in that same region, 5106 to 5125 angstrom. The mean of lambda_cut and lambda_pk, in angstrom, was 5115.6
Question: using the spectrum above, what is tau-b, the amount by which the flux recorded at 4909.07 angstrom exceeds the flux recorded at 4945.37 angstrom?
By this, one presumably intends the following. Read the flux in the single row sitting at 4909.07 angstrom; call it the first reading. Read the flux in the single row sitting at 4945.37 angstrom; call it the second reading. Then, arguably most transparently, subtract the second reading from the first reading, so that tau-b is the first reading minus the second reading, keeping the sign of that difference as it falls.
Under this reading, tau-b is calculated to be -4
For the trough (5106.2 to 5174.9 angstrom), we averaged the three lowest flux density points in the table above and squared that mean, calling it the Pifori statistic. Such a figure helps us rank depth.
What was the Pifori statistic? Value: 464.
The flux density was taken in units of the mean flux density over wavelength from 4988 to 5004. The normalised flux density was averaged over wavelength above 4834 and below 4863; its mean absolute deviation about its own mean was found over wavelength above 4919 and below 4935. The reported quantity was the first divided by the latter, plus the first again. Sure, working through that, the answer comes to 10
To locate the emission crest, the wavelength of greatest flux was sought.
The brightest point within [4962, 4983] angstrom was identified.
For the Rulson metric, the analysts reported 4972.78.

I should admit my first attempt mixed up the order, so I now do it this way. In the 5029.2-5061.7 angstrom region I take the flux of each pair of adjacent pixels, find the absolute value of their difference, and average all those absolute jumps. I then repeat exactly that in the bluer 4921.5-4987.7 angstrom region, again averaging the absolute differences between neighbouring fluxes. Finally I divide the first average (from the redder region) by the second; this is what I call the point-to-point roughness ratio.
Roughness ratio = 1.4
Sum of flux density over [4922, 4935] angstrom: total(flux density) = 171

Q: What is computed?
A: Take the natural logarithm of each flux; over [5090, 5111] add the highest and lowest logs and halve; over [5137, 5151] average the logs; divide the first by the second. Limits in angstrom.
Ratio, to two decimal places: 1.02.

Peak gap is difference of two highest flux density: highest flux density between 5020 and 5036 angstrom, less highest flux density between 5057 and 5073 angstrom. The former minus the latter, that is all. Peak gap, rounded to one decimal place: -3.6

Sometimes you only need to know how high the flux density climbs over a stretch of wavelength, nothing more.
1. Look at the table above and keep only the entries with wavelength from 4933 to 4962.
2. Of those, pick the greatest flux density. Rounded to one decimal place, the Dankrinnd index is 31.6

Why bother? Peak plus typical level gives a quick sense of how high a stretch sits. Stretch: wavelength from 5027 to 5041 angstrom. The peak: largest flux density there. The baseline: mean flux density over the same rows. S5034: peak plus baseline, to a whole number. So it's 55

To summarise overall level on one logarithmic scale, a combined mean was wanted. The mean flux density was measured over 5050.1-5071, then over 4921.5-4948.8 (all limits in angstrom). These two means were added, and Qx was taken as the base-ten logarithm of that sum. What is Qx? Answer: 1.75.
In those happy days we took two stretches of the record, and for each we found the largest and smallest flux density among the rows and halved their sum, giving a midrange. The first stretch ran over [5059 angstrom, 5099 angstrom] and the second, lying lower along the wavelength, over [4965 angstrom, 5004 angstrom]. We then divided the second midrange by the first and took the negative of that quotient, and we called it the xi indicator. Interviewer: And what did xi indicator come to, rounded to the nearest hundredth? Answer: -0.95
